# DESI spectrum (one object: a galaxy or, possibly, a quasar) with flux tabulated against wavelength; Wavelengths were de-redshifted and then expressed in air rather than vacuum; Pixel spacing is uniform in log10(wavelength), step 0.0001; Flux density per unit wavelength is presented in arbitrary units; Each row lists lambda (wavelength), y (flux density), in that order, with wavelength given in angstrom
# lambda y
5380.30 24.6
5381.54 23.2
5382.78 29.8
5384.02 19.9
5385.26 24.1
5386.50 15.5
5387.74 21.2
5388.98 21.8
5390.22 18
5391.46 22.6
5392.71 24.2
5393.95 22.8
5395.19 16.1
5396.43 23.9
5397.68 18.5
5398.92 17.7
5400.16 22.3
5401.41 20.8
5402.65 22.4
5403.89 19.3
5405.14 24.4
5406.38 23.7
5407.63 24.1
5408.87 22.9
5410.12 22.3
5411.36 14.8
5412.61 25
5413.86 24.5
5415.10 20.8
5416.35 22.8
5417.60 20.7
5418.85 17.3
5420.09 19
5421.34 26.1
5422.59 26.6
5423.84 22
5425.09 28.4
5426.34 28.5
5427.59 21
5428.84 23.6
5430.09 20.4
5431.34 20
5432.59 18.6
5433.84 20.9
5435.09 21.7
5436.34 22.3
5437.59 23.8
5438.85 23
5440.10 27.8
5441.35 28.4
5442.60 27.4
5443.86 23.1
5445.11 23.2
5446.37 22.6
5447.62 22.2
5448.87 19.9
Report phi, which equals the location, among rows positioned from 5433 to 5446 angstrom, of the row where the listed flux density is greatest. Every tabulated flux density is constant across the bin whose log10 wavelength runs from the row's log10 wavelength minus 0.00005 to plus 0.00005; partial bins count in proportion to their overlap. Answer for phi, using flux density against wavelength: 5441.35 angstrom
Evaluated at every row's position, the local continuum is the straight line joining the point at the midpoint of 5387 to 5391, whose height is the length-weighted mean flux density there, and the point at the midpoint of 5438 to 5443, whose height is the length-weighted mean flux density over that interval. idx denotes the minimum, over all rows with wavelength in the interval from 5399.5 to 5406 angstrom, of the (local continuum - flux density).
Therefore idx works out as -2.2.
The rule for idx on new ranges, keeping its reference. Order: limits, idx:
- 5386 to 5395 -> -3.5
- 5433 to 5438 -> 2.3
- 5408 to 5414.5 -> -1.9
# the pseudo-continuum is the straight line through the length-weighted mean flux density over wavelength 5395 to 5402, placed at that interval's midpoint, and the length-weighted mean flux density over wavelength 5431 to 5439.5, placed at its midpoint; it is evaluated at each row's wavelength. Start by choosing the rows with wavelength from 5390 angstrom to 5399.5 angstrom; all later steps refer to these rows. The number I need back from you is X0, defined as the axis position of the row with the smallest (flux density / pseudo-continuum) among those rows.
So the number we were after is 5395.19 angstrom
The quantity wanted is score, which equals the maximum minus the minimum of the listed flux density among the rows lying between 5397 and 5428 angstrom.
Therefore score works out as 13.7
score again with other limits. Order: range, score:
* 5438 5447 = 5.8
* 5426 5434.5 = 9.9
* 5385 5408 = 8.9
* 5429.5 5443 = 9.8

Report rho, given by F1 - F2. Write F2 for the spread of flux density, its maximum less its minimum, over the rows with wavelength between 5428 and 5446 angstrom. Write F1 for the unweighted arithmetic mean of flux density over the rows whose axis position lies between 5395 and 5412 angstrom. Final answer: 11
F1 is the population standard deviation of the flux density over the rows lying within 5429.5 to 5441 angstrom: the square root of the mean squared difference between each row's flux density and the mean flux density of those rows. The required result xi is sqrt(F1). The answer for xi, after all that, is 1.59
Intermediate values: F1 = 2.5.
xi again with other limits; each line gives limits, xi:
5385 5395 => 1.69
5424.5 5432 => 1.89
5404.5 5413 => 1.80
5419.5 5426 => 1.85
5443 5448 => 0.63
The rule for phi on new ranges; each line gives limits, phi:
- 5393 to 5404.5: 5396.43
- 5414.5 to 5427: 5426.34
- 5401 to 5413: 5412.61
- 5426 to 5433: 5426.34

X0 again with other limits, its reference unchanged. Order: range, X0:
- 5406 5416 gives 5411.36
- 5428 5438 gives 5432.59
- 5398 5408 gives 5398.92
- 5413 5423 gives 5418.85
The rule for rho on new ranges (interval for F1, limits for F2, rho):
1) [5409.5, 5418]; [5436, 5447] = 15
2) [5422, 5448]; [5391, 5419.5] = 13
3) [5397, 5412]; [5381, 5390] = 7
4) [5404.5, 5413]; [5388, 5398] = 14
